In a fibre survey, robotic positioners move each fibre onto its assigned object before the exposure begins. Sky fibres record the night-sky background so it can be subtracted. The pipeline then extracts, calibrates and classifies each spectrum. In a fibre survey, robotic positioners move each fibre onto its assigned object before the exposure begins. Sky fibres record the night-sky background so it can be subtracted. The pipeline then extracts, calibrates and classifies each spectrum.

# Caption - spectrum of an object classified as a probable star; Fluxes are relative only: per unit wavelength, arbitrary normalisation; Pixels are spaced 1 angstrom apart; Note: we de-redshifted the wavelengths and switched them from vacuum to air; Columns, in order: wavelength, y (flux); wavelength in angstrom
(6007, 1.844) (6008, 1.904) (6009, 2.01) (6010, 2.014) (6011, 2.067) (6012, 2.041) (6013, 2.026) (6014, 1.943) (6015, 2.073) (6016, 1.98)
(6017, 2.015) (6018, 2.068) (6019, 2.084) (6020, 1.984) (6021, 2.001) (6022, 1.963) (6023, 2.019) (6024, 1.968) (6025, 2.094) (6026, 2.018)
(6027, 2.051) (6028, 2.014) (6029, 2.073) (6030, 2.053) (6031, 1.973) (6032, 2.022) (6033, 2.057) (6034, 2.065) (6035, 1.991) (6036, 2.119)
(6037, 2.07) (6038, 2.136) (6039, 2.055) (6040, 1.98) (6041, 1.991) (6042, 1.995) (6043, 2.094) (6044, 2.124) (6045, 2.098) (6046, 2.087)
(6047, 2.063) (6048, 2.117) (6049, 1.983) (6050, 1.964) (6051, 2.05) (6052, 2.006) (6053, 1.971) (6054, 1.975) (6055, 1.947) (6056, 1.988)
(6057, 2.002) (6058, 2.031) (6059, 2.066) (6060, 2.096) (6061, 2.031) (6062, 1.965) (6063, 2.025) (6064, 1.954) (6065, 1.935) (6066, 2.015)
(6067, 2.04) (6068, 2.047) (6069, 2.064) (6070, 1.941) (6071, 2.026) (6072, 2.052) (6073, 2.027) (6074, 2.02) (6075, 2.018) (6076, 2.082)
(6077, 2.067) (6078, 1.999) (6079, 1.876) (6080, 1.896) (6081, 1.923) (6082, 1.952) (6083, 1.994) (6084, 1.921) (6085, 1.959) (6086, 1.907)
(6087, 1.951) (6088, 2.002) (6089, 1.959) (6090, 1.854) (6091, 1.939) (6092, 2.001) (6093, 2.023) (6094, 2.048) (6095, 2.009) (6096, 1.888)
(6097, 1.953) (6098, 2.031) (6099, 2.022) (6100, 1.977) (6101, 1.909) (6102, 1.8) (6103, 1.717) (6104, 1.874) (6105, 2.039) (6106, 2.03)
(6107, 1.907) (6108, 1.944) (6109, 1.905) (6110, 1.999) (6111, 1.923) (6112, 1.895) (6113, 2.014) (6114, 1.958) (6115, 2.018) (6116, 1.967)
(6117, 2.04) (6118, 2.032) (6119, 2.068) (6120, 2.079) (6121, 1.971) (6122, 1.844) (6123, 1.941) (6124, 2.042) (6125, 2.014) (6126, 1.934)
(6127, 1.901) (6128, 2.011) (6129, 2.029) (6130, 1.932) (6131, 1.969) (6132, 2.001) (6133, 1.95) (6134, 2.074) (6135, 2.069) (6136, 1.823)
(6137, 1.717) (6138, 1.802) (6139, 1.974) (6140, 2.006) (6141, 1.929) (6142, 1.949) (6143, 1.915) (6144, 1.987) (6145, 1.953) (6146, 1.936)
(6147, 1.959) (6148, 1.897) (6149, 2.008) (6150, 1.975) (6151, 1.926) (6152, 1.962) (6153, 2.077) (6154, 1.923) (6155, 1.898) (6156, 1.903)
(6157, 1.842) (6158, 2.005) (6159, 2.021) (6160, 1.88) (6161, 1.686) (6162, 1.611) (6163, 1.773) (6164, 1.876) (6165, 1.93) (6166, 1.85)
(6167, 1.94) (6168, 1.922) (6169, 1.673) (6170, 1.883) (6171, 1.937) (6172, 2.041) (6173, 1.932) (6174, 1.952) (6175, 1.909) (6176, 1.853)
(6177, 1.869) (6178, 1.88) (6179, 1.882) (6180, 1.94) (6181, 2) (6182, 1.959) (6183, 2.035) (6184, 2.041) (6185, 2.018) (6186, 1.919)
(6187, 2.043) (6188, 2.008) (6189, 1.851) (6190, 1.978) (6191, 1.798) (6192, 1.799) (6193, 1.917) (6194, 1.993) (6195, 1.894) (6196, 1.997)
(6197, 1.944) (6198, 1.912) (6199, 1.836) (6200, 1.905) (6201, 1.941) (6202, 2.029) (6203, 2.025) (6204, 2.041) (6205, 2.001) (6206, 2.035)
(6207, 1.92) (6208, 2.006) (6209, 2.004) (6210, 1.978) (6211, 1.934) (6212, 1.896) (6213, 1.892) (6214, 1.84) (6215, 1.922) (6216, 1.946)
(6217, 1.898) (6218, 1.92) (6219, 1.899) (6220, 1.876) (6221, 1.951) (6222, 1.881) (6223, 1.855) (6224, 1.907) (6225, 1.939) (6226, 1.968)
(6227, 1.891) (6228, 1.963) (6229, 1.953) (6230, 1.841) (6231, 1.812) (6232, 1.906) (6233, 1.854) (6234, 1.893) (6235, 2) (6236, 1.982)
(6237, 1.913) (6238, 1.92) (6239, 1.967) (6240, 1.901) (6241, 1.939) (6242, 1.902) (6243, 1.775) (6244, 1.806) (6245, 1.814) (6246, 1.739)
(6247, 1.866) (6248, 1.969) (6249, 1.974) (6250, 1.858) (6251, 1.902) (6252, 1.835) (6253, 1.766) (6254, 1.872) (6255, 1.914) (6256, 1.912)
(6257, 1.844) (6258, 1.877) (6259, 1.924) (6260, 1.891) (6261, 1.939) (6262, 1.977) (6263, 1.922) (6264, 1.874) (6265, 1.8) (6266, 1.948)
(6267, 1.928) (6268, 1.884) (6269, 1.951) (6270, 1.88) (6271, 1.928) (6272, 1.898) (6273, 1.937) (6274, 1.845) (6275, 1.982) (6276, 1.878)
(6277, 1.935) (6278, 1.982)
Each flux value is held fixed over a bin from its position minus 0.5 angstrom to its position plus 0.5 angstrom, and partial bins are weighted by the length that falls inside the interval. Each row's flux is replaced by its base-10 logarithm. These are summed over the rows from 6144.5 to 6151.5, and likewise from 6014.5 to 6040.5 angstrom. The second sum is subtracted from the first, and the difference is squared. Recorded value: 36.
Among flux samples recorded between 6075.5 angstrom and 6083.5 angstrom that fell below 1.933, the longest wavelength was 6081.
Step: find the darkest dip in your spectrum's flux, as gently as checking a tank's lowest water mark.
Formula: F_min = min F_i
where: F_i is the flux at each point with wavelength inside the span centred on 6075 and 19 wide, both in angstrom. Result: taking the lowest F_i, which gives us 1.876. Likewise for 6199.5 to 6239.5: 1.812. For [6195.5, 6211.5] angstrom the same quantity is 1.836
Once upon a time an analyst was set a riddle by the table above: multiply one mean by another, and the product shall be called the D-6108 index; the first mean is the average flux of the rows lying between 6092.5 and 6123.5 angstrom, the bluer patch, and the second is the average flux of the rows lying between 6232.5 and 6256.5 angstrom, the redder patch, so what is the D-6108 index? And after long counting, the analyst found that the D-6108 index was 3.70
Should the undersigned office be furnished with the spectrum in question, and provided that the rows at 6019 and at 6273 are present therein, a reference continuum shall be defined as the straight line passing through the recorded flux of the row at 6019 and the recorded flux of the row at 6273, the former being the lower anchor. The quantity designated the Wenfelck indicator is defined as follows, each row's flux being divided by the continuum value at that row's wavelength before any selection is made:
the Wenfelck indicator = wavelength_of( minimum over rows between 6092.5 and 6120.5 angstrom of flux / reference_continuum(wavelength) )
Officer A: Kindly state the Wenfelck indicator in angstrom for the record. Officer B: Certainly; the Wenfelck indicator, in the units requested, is 6103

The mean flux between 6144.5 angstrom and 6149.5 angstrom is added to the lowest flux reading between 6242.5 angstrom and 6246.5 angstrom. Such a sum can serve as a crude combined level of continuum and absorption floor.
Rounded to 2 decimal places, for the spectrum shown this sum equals 3.69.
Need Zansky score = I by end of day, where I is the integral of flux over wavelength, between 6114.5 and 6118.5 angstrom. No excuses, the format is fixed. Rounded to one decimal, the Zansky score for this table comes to 8.1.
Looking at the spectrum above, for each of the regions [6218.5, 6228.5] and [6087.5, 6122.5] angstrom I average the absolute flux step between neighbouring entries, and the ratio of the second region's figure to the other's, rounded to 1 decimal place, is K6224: 1.4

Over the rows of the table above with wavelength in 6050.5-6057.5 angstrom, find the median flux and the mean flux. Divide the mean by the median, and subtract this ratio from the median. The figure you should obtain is 0.99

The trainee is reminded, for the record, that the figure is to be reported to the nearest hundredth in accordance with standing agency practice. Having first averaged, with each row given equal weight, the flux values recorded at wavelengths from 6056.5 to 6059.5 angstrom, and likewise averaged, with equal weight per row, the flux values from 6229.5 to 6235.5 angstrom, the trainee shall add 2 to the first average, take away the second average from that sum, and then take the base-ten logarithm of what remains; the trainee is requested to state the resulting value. 0.33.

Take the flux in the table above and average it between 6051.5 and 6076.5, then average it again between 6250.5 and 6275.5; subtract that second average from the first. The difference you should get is 0.12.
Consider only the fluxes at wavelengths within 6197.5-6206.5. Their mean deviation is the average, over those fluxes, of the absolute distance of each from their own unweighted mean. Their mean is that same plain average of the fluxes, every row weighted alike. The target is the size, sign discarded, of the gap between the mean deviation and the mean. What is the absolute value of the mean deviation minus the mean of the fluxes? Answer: 1.91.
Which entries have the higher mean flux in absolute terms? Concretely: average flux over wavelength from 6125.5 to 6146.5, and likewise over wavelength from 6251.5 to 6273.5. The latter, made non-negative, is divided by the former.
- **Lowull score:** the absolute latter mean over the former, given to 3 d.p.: 0.974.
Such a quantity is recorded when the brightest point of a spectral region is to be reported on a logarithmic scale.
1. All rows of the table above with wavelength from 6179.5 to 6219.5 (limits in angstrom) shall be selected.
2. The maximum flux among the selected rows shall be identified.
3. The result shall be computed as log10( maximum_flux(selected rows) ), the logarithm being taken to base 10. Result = 0.310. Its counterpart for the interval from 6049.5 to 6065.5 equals 0.321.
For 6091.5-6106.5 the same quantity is 0.311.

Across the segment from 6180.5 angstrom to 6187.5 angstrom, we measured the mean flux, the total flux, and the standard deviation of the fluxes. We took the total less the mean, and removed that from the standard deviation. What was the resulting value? -11.97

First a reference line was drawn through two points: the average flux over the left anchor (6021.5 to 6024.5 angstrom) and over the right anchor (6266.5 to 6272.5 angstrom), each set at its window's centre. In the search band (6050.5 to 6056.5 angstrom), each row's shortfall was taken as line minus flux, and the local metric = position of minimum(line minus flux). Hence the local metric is 6051 angstrom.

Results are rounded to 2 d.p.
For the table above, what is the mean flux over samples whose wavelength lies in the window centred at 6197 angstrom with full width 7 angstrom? 1.93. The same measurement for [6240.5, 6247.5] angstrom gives 1.83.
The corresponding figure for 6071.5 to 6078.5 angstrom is 2.04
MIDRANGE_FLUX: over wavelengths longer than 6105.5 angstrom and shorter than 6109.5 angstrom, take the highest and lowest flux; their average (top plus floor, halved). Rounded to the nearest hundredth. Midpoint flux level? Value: 1.97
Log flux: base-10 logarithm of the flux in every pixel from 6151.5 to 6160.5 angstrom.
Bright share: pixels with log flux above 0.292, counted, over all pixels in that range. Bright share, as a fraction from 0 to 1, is 0.4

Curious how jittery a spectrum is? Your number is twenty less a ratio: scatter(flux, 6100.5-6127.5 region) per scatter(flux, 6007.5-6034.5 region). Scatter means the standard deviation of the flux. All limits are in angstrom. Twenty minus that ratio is 18.2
